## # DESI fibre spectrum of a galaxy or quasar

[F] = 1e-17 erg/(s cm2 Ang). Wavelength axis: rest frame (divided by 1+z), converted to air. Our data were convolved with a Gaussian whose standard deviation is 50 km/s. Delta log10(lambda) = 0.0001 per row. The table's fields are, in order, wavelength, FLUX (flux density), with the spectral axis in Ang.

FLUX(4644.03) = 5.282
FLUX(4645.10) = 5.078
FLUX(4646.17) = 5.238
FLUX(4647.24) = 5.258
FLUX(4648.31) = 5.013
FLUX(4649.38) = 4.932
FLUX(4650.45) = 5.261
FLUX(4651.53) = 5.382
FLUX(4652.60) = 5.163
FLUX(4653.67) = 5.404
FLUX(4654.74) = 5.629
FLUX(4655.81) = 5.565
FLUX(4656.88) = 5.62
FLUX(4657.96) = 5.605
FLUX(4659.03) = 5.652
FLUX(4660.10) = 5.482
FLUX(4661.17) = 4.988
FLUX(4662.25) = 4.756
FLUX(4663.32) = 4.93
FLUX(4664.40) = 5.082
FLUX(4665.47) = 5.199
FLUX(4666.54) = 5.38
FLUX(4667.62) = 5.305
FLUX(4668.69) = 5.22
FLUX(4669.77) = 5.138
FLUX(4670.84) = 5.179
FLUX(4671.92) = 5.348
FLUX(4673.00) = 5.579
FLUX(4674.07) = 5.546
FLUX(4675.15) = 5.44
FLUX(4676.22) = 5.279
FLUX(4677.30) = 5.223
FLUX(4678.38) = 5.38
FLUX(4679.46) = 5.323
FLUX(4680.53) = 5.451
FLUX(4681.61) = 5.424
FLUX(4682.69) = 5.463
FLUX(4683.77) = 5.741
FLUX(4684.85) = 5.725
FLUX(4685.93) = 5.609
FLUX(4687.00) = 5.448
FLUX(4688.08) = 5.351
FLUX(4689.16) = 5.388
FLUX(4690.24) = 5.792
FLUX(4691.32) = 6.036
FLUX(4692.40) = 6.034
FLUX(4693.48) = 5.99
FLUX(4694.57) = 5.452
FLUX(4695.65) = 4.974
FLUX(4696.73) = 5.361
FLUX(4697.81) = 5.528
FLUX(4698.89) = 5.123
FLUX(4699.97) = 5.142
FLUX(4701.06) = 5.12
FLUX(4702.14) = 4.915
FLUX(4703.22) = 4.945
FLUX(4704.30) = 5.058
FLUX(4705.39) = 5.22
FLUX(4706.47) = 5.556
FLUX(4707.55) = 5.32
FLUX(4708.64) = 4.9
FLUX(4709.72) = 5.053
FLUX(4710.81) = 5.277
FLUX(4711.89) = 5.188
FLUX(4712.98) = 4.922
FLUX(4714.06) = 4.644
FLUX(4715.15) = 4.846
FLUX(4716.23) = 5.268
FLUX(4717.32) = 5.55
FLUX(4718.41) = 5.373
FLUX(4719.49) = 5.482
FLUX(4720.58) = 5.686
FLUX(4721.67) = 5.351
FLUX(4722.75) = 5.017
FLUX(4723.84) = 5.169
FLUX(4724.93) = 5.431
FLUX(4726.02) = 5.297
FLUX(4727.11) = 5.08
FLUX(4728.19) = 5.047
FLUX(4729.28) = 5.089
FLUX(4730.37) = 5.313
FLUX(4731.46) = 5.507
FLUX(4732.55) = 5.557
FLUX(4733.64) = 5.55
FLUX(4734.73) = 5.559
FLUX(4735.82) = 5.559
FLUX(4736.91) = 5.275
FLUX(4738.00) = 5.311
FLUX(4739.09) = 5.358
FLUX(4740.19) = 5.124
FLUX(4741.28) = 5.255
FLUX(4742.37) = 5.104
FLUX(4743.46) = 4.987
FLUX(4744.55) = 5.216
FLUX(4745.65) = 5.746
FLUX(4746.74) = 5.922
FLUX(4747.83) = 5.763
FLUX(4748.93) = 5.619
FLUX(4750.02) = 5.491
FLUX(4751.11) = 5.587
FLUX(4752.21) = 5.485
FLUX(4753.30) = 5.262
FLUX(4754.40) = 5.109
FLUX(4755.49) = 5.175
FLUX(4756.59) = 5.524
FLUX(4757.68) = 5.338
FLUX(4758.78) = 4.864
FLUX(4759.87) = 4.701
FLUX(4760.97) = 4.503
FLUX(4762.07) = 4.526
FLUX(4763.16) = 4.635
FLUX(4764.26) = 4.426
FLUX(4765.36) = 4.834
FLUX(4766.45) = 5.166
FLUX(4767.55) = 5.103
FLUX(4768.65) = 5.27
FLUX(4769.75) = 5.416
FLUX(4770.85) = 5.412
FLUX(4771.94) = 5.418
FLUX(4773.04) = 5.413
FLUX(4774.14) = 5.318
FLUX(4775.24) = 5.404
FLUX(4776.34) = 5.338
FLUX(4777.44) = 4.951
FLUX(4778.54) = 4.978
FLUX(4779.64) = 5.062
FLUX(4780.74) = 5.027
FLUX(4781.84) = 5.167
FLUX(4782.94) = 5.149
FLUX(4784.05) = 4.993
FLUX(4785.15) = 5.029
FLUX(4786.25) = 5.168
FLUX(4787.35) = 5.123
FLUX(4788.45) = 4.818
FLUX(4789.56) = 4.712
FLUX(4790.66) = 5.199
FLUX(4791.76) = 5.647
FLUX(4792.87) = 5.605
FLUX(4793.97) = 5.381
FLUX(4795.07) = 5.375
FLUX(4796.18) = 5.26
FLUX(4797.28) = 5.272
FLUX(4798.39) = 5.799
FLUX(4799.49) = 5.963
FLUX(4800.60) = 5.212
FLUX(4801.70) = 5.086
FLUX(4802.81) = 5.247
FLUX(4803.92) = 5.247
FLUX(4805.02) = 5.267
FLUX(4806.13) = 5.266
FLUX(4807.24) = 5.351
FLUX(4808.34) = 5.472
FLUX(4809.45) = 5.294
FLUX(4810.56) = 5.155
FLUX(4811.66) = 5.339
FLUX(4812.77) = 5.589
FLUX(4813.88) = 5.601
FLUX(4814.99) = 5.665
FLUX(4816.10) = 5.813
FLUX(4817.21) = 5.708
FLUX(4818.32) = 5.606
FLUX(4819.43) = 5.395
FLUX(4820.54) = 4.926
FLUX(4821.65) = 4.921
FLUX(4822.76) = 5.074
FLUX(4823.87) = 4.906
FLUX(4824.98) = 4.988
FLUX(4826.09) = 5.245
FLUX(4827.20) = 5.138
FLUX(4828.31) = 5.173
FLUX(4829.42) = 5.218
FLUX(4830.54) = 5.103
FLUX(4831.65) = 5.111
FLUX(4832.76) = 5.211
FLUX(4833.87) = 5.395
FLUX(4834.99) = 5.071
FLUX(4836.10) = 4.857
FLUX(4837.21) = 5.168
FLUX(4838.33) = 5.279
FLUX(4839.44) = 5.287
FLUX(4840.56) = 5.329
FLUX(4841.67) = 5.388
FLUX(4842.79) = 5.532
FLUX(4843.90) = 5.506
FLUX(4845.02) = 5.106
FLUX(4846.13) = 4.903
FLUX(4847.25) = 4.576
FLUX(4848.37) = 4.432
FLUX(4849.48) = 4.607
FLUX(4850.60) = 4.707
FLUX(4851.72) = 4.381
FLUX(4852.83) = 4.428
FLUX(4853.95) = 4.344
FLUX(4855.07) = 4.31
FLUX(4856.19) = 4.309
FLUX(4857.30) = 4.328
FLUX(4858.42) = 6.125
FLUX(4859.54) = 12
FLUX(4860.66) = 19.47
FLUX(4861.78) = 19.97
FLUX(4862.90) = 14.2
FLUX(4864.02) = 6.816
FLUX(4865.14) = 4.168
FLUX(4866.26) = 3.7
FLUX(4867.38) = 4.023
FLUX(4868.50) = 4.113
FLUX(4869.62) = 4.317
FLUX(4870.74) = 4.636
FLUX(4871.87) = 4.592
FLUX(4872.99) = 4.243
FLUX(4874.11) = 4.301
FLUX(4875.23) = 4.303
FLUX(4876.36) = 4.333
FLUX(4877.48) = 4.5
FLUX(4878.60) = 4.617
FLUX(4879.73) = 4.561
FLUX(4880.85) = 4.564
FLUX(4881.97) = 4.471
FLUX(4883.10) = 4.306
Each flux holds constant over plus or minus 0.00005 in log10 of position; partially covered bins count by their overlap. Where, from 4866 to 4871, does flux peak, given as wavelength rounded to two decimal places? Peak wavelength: 4870.74 Ang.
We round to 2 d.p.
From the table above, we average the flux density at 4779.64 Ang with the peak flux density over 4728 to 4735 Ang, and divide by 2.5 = 2.12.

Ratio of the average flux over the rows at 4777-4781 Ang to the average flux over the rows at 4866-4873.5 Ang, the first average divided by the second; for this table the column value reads 1.18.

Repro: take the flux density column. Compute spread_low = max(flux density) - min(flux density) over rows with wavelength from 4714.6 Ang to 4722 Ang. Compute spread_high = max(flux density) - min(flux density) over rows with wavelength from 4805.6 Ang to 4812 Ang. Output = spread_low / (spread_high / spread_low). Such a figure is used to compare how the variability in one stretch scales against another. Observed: 2.2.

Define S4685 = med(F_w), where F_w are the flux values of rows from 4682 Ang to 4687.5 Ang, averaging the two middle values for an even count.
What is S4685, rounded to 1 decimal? 5.6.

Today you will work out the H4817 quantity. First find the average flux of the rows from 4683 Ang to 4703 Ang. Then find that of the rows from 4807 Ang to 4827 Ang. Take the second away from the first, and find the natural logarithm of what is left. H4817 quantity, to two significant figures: -1.9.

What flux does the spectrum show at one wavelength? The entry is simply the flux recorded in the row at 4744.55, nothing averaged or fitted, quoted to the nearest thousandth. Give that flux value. 5.216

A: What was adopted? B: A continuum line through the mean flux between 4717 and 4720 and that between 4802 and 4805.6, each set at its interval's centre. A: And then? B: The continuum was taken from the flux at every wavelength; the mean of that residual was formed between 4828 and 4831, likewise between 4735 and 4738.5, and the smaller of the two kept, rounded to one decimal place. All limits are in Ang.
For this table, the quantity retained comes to 0.0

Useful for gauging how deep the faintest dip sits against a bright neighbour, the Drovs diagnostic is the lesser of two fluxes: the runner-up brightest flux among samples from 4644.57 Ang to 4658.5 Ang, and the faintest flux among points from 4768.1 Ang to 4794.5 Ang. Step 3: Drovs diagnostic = 4.7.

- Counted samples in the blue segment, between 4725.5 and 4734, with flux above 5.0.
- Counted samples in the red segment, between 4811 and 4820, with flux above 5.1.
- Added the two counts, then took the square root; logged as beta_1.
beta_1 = 4.0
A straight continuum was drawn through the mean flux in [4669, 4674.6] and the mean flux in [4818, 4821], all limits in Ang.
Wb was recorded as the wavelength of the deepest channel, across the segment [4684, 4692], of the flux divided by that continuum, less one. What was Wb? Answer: 4688.08 Ang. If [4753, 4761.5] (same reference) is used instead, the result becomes 4760.97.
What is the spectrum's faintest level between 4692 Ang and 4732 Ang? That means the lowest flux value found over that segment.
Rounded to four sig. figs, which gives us 4.644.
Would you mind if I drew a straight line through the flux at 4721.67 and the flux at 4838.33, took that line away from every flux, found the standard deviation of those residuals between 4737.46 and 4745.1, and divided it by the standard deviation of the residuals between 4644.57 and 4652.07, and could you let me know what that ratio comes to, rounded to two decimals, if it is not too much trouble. 0.80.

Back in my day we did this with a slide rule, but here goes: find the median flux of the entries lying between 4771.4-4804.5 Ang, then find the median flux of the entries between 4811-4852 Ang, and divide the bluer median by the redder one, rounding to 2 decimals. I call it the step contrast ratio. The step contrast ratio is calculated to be 1.01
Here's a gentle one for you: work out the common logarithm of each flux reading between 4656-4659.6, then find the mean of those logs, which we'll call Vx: 0.750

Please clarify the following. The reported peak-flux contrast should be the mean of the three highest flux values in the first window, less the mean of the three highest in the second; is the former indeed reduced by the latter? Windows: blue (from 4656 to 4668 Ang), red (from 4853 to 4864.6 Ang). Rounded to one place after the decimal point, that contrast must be -12.3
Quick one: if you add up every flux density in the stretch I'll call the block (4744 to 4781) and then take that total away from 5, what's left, -172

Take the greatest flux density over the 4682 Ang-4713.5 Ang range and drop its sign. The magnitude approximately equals 6.04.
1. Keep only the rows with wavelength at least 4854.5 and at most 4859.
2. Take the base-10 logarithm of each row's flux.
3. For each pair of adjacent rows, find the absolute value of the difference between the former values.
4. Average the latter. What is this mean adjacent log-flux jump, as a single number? 0.051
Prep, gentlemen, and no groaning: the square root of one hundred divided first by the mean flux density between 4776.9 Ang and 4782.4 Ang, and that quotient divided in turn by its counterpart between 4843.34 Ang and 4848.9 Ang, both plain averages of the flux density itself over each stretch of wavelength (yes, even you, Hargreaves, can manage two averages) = 2.01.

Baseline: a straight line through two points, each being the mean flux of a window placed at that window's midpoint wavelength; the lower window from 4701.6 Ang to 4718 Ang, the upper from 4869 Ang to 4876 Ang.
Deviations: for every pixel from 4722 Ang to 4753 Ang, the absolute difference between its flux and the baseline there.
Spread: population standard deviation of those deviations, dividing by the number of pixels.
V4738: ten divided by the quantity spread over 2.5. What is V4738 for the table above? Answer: 96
